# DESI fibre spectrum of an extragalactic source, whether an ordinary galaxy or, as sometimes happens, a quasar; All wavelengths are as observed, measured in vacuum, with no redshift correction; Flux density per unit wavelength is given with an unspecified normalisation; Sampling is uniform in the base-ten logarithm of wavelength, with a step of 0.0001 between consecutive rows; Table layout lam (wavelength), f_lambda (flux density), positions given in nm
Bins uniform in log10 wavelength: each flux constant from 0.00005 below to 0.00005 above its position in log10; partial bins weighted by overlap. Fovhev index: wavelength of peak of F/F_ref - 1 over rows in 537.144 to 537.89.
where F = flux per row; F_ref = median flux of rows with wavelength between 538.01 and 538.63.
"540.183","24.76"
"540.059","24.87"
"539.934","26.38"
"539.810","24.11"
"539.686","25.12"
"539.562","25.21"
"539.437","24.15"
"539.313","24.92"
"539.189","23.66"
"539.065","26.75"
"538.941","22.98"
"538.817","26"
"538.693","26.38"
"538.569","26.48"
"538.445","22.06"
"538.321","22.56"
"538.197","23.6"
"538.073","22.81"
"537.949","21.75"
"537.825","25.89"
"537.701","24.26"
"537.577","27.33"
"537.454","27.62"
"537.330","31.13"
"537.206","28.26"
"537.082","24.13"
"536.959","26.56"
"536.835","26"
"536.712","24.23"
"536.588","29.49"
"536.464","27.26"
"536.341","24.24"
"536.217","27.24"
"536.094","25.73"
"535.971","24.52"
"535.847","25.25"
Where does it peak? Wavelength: 537.330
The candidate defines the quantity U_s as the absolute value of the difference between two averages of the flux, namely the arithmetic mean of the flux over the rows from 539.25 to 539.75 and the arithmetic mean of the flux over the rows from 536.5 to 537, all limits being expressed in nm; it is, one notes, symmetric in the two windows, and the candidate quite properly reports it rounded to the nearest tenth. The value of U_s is 1.7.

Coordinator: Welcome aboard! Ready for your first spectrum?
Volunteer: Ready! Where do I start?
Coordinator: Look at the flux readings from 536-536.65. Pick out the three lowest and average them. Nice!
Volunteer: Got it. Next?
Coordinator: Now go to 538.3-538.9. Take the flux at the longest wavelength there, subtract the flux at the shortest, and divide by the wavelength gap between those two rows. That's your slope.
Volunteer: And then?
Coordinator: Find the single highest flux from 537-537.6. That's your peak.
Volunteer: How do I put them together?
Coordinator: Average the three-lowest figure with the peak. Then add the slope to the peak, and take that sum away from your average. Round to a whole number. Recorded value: -10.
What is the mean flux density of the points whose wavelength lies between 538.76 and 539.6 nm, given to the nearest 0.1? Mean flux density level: 24.8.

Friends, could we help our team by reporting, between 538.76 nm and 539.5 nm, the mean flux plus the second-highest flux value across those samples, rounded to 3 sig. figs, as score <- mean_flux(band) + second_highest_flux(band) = 50.7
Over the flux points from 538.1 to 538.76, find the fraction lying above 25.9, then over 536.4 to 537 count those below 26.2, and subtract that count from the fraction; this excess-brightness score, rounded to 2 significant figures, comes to -1.6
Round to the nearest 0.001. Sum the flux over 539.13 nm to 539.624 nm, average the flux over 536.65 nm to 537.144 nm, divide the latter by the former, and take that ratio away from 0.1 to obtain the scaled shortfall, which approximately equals -0.158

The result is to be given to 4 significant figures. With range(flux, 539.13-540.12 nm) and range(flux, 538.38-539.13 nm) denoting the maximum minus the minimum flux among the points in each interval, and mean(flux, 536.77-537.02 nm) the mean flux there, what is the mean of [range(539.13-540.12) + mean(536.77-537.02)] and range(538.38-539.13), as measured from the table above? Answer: 16.84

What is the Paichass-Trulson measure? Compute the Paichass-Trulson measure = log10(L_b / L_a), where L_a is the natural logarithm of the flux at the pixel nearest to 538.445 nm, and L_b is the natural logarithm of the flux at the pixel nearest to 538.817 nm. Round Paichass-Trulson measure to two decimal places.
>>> 0.02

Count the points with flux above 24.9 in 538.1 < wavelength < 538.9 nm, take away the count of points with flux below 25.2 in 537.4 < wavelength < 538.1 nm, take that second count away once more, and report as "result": -3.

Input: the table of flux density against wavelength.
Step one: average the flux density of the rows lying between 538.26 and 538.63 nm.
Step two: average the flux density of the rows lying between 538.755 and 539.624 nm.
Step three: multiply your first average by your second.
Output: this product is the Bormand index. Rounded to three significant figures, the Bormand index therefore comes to 588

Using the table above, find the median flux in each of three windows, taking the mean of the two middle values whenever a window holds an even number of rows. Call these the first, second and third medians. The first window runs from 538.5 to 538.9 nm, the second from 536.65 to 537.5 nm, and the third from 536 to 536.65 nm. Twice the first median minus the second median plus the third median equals 53.4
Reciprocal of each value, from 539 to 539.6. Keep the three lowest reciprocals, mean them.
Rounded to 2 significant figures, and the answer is 0.039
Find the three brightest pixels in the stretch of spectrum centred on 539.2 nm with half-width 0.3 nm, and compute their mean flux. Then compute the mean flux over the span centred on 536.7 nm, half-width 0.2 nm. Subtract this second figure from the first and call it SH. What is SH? -1.3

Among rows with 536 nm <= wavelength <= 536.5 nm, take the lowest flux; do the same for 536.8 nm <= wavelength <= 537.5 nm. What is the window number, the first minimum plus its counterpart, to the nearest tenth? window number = 48.4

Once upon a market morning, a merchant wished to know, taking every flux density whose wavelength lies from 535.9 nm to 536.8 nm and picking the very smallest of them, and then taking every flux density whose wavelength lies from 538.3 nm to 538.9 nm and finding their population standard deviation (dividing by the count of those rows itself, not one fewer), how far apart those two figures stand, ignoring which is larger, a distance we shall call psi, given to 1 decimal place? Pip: 22.3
